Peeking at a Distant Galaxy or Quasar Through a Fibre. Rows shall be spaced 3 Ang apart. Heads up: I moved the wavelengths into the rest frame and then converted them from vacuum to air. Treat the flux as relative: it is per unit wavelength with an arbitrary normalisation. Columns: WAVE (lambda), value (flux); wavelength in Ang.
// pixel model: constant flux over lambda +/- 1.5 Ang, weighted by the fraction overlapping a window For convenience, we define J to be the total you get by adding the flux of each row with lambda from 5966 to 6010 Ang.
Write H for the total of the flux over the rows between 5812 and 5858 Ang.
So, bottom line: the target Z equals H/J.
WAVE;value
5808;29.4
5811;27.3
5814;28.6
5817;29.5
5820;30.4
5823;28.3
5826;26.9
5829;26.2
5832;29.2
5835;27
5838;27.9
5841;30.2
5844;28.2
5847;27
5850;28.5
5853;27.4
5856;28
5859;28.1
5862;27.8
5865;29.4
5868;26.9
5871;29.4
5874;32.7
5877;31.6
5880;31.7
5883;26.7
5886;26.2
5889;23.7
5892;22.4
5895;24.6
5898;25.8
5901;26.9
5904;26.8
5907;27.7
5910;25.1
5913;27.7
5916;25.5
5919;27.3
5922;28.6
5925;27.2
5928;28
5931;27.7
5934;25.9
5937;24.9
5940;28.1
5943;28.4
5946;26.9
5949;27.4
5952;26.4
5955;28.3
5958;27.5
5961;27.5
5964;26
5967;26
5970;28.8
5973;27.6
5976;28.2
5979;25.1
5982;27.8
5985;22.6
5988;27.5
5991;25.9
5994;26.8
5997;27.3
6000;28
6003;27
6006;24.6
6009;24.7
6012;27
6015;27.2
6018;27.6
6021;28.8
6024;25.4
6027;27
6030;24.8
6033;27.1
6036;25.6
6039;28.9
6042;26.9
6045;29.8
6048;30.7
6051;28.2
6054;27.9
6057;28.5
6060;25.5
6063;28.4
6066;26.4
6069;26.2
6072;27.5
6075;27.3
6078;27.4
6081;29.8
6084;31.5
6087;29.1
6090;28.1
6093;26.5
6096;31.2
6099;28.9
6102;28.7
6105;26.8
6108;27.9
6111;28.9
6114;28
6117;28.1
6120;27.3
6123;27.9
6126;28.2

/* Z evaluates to 1.06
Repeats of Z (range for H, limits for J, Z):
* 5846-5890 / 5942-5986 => 1.05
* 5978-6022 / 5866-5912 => 0.97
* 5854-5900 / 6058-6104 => 0.98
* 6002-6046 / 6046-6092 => 0.95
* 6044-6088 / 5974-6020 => 1.07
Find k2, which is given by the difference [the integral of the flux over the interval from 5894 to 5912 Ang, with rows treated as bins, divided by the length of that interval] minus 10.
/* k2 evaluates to 16.2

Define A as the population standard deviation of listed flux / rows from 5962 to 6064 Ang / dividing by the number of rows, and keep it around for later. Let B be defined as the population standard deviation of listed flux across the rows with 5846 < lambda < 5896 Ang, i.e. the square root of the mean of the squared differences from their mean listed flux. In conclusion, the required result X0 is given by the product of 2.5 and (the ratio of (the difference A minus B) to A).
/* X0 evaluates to -1.6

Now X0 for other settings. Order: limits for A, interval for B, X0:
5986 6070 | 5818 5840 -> 0.2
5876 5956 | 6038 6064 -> 0.7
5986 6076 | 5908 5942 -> 0.3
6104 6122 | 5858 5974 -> -5.0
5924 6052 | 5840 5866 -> 1.0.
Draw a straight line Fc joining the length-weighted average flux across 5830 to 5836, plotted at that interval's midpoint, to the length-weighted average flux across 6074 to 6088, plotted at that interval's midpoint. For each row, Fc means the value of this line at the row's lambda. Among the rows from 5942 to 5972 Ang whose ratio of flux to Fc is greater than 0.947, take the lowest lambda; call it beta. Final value 5943 Ang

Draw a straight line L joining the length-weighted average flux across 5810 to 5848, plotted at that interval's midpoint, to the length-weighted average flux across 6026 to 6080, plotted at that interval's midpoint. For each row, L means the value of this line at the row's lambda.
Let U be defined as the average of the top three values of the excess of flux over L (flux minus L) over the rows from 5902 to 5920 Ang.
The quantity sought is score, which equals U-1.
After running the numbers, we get -1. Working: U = -0.4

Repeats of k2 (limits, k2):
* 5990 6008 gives 16.6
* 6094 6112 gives 18.7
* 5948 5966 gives 17.1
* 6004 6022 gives 16.6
